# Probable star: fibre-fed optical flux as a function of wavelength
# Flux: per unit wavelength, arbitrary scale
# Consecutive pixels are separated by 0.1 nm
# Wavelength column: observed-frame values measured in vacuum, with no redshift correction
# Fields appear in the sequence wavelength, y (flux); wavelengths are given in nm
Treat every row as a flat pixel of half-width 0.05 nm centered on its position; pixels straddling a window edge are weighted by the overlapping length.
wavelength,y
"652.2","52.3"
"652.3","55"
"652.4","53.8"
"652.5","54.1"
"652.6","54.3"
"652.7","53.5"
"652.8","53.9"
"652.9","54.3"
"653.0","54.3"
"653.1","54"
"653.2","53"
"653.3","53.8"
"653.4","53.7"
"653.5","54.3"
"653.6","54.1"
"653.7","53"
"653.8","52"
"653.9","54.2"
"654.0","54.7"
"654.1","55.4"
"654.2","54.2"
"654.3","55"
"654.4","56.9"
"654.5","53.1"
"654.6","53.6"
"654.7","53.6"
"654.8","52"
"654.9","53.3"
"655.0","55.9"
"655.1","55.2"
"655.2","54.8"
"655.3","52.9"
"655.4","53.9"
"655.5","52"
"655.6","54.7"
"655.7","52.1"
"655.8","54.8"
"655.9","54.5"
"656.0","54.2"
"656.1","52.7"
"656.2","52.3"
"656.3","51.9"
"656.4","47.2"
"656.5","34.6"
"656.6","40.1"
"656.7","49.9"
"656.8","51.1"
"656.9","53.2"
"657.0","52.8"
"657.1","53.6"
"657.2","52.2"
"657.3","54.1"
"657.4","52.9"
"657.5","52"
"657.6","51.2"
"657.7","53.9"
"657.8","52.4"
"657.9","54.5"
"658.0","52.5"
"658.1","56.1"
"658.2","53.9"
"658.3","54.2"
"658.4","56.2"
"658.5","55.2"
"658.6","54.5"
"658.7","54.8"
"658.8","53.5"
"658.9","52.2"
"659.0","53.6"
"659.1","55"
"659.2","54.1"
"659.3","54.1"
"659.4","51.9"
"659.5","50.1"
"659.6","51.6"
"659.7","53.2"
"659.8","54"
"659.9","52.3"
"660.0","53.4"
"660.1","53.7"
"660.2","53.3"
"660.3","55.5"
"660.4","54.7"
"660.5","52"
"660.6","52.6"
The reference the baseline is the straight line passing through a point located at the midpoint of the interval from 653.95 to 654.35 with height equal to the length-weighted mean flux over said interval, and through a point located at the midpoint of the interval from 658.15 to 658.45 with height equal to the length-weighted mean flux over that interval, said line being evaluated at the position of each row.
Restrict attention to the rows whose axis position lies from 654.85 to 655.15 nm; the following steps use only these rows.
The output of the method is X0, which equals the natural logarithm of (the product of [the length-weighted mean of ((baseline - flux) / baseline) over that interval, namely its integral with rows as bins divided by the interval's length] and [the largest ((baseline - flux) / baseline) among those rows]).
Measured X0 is -11.9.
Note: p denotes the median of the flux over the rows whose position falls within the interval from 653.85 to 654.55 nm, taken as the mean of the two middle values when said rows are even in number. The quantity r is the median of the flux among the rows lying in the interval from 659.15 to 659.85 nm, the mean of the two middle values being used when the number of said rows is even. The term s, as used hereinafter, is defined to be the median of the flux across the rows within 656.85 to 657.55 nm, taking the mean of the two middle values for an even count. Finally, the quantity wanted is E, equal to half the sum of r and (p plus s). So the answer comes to 80.4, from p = 54.7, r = 53.2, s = 52.9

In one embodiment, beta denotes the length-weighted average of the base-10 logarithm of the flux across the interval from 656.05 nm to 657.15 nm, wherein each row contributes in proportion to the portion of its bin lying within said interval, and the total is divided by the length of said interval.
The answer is 1.69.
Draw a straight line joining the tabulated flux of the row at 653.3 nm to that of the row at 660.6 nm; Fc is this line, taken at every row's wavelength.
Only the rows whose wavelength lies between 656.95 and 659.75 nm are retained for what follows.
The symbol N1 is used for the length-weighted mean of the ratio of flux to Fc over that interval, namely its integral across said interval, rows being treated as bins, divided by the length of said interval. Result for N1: 1.01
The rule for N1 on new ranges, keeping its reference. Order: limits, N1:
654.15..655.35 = 1.01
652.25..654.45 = 1.01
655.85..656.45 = 0.98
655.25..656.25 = 1.00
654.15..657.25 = 0.98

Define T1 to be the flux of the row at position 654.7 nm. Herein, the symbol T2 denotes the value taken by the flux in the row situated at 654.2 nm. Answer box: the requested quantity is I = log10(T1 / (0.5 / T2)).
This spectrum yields 3.764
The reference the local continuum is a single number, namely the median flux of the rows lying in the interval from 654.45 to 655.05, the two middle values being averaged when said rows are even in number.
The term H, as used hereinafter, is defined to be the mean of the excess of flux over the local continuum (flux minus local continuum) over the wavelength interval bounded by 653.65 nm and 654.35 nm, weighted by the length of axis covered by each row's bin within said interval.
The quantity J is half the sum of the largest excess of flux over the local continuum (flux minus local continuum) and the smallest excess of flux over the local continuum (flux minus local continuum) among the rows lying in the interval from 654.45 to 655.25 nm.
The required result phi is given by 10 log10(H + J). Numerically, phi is 0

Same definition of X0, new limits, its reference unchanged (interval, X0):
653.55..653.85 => -6.4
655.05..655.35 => -8.0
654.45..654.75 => -7.1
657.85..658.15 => -8.1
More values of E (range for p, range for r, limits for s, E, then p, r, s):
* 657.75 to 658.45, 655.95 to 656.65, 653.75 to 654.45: 80.4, 54.2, 51.9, 54.7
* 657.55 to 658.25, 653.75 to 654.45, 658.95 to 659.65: 81.1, 53.9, 54.7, 53.6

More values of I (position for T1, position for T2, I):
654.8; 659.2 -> 3.750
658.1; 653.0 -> 3.785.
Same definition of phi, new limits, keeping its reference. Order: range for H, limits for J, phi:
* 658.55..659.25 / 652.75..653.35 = -2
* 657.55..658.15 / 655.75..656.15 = -5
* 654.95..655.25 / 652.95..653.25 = 3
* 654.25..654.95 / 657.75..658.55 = 1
